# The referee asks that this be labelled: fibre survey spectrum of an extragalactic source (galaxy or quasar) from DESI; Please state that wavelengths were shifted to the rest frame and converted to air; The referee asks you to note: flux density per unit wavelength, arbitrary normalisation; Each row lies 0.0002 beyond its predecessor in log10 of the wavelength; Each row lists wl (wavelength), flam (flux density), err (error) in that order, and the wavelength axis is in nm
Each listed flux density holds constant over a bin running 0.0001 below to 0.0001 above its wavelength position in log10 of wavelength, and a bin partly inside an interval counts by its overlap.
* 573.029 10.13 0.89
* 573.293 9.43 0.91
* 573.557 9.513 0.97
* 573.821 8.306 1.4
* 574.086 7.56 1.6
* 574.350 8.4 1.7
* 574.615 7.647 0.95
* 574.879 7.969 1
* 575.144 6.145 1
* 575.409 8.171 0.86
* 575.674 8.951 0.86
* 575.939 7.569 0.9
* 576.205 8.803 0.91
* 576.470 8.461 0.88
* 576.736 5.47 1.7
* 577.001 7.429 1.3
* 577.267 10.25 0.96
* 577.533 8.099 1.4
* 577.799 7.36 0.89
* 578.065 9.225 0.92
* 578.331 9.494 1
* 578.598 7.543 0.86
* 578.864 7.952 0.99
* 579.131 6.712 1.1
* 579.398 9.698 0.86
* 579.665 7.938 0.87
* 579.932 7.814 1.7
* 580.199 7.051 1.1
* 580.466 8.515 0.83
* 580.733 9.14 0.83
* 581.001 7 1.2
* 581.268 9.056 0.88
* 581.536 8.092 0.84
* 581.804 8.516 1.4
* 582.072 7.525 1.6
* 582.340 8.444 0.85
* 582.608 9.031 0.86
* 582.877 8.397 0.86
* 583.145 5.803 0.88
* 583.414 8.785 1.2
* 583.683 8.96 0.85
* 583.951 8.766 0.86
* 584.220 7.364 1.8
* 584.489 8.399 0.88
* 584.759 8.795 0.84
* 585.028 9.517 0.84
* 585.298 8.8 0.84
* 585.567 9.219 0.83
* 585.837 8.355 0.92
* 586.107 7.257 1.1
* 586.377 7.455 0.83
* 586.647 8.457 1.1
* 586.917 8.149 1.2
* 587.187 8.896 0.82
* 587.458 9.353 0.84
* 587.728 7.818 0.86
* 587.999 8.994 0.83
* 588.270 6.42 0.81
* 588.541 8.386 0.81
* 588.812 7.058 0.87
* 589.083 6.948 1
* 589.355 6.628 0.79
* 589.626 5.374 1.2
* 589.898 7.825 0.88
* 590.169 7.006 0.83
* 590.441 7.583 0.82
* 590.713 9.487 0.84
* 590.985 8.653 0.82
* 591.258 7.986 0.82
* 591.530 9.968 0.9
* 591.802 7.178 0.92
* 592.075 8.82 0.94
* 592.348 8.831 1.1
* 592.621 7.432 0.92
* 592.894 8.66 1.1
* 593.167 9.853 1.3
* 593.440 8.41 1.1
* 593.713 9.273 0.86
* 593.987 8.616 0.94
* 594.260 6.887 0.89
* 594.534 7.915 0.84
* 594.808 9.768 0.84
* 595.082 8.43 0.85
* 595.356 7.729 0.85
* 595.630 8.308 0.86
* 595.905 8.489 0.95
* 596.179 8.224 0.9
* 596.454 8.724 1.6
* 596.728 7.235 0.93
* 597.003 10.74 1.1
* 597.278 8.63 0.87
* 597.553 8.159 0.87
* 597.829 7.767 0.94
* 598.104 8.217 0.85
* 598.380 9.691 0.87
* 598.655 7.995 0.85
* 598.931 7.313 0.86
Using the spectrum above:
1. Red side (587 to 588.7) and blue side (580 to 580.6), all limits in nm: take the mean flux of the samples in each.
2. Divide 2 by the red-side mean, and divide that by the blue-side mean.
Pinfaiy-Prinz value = 0.0309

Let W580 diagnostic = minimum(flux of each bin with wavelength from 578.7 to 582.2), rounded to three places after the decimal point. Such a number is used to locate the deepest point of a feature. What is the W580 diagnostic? 6.712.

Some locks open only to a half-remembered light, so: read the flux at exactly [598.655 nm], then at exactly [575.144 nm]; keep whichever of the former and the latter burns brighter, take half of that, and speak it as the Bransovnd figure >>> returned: 4.0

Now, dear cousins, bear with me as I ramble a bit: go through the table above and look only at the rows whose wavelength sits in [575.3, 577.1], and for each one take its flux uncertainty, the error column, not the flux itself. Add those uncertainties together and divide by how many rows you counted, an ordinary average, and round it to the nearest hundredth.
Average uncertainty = 1.06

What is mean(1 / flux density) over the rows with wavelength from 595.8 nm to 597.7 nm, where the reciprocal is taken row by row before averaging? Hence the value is 0.118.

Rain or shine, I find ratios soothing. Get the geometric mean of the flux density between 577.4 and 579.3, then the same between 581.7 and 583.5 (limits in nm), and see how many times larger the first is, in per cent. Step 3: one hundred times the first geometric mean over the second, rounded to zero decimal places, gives 100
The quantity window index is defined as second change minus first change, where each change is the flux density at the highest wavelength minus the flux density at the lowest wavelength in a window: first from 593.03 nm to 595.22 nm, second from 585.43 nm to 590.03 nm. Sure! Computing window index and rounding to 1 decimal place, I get 0.0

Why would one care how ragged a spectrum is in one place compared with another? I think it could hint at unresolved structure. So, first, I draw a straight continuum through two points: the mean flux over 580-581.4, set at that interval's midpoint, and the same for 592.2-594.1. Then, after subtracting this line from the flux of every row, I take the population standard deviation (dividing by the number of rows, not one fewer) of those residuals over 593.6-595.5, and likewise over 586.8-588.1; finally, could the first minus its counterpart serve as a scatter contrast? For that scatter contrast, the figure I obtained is 0.34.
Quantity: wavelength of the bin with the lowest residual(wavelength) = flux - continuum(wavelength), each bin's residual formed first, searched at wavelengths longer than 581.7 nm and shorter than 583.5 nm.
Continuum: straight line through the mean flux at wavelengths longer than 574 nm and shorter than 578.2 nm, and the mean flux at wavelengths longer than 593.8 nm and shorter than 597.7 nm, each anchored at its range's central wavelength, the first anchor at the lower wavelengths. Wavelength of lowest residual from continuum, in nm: 583.145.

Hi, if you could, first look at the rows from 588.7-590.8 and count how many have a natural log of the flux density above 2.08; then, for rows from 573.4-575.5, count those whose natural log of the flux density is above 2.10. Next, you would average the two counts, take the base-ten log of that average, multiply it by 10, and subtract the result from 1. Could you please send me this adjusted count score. -2.98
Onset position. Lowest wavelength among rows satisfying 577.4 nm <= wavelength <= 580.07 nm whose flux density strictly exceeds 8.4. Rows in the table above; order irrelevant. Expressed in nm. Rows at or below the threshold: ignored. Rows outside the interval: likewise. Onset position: 578.065 nm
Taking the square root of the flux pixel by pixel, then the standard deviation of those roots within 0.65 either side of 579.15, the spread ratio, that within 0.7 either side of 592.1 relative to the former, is 1.04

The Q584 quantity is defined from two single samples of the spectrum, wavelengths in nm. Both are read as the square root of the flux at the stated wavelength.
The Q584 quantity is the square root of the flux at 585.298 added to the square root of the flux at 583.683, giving 6.0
